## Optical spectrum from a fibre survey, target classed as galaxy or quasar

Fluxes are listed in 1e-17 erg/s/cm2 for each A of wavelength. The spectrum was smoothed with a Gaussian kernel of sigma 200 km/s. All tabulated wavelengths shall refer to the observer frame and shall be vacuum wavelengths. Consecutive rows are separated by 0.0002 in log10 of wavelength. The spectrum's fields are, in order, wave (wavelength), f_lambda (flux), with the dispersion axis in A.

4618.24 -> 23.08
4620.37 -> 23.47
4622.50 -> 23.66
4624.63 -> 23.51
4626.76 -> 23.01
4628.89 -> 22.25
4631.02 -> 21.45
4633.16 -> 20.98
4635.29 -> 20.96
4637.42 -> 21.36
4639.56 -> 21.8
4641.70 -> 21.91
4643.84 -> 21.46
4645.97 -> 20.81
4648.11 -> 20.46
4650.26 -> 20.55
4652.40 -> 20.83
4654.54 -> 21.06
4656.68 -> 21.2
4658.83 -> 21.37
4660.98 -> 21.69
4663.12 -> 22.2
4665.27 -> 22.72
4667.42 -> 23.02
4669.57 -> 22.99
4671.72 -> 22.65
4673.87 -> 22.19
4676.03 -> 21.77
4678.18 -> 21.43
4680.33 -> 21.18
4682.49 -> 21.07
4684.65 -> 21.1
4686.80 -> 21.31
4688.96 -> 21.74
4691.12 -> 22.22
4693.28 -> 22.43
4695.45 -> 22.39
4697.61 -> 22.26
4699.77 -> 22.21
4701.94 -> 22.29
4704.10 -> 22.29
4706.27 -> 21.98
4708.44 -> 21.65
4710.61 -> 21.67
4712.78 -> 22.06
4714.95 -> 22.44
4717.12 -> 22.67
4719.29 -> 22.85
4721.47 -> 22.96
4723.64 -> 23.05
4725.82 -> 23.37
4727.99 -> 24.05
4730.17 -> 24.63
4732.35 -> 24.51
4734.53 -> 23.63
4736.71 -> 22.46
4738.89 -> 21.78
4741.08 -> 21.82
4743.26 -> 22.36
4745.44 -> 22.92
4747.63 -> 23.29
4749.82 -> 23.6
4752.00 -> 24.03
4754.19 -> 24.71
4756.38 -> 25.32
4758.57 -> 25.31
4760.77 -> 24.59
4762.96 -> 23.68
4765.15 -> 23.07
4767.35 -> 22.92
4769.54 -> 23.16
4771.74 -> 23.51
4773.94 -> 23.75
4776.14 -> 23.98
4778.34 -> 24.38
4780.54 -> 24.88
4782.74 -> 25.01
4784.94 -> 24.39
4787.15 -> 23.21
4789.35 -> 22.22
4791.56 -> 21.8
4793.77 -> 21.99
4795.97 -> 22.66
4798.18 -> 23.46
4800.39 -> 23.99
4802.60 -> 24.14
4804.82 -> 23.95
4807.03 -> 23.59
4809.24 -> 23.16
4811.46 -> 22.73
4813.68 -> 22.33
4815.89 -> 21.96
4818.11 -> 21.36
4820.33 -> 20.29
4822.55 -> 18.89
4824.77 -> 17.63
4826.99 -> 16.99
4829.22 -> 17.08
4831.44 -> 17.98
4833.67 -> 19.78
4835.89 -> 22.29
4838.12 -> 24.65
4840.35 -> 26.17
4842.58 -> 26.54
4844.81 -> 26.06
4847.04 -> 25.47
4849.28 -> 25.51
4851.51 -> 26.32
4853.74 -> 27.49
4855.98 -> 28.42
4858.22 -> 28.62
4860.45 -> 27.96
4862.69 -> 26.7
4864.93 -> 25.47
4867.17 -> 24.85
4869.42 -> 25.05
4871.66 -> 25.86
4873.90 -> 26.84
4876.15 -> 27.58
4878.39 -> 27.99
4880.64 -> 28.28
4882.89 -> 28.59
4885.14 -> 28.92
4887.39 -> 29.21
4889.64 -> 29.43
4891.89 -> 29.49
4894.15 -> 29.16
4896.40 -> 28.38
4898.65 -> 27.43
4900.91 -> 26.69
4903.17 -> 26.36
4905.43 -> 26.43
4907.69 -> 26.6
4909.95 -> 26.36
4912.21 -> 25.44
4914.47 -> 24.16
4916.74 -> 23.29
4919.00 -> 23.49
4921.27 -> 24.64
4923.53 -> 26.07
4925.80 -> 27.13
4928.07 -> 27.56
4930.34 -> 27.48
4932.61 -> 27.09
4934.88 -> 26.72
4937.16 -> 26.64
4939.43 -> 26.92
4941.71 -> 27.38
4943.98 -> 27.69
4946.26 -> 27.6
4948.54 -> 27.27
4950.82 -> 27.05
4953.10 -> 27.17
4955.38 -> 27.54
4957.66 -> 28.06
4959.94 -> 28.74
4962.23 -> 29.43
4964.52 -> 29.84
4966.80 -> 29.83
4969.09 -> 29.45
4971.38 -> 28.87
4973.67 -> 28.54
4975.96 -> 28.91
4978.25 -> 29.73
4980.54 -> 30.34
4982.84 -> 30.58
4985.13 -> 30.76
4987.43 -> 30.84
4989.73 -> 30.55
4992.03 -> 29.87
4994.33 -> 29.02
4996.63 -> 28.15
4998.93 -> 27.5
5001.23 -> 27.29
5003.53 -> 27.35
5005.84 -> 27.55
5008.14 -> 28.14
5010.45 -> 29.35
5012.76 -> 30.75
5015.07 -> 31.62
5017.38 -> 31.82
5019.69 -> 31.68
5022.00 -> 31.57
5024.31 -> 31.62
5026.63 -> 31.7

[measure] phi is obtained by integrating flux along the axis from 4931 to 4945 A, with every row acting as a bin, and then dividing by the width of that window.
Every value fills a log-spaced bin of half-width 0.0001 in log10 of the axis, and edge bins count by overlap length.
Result 27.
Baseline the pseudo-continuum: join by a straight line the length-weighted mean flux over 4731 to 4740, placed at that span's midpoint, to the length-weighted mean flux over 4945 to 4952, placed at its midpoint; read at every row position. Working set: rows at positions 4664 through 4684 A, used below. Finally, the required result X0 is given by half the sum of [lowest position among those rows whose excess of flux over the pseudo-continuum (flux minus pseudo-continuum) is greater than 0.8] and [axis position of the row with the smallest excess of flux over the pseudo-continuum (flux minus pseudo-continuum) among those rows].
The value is 4673.9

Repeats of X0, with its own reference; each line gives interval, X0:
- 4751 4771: 4760.8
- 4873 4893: 4873.9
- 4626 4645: 4631.0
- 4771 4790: 4784.9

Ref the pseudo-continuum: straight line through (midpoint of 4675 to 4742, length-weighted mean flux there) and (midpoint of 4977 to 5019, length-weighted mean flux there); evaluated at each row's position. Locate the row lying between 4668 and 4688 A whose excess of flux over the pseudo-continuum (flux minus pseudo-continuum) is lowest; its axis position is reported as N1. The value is 4684.65 A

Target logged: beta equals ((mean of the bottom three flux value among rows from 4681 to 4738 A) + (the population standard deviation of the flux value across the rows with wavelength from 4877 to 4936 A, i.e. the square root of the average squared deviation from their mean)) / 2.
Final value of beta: 11.4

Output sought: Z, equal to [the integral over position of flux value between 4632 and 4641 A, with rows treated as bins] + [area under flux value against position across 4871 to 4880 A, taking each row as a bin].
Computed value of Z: 436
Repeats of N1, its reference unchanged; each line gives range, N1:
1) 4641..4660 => 4648.11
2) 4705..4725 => 4710.61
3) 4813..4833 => 4826.99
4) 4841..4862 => 4849.28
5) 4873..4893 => 4873.90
